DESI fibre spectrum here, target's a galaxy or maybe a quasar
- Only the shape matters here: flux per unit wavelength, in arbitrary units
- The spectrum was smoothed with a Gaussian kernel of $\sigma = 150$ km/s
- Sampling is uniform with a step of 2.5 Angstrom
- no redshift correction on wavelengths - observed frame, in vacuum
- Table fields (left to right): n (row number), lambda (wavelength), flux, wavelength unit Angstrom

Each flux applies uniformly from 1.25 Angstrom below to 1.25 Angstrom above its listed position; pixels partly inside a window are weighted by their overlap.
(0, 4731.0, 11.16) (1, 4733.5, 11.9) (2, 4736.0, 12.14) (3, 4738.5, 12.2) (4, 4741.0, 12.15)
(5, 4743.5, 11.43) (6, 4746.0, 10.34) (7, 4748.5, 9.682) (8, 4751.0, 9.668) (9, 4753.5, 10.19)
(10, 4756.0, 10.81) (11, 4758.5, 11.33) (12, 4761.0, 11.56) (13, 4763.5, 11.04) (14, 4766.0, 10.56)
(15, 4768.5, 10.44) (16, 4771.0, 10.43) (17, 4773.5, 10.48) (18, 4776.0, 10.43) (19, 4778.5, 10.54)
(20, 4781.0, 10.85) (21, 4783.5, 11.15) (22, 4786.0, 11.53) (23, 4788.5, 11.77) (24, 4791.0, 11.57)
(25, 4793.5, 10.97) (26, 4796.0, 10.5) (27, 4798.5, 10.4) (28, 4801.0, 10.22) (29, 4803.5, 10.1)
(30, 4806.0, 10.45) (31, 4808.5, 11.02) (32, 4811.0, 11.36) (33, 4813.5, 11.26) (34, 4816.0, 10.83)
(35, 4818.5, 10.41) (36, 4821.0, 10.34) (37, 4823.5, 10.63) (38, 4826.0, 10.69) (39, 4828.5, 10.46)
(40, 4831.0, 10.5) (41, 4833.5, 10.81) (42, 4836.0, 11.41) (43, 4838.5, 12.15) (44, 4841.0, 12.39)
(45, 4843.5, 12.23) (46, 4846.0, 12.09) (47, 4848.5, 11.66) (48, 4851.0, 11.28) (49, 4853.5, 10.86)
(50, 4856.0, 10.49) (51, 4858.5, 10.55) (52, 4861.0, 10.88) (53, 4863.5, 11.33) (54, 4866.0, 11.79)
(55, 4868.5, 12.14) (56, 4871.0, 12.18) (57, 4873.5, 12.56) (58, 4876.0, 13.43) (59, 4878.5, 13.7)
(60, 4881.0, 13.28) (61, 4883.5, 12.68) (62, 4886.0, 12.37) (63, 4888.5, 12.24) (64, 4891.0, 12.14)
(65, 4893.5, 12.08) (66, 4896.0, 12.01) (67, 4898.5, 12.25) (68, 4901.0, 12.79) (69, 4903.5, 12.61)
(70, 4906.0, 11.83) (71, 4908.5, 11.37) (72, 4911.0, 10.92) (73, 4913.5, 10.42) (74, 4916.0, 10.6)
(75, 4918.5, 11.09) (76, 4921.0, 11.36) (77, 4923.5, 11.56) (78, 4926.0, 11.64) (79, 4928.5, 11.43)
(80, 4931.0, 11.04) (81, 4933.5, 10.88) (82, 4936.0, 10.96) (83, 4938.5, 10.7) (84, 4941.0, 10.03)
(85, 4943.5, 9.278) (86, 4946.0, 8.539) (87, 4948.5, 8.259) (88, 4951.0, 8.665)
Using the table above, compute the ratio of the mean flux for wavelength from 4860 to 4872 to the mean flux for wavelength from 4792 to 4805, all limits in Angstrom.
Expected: 1.12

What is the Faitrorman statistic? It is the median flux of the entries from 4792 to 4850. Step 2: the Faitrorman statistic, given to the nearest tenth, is 10.8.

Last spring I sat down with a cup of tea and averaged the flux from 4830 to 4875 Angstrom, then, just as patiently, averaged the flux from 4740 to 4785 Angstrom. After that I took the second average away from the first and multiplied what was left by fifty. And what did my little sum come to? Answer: 40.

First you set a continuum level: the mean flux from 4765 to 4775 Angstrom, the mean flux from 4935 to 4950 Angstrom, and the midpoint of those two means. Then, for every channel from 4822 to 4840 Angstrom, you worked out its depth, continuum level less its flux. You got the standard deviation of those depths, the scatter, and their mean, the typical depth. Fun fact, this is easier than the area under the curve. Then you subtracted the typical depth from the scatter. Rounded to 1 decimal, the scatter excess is 1.5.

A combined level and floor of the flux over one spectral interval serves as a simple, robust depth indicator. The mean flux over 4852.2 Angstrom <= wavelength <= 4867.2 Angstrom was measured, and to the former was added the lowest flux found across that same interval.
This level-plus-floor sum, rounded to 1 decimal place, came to 21.5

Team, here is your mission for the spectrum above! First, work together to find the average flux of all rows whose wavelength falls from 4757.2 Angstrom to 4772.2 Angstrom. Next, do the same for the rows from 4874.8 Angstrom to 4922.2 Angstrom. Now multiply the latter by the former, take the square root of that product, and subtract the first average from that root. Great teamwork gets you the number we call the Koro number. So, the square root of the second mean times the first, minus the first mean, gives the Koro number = 0.6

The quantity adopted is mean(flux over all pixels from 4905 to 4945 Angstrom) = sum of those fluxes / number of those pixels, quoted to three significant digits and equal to 10.9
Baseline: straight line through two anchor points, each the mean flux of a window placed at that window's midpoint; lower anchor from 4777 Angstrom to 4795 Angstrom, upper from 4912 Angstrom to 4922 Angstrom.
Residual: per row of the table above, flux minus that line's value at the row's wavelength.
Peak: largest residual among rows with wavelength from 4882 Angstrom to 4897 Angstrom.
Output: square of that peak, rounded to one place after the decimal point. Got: 3.0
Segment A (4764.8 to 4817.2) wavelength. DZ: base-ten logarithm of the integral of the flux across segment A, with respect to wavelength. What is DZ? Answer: 2.75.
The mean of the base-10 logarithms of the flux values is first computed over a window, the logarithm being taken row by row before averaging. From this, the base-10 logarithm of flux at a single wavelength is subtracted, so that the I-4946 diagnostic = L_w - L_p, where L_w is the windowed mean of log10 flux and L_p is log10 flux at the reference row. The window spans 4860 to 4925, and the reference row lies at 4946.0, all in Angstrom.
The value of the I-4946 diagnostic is 0.15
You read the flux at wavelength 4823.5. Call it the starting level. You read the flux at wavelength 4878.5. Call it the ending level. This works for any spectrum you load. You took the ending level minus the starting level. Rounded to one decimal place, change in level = 3.1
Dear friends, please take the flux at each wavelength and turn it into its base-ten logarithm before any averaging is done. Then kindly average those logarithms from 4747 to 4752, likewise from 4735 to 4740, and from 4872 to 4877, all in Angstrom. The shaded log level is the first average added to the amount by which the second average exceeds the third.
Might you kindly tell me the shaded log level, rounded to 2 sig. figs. 0.96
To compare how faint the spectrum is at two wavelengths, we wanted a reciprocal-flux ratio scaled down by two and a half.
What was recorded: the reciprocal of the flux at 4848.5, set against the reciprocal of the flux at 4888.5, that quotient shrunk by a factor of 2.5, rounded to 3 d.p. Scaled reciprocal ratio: 0.420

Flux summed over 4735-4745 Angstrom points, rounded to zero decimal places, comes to 48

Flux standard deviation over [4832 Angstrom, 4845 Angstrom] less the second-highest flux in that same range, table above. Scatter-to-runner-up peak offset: -11.6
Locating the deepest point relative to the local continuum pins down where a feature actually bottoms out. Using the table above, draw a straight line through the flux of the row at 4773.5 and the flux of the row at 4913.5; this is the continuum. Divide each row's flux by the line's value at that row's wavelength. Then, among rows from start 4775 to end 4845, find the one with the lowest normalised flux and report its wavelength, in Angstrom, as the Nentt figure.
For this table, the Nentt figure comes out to 4803.5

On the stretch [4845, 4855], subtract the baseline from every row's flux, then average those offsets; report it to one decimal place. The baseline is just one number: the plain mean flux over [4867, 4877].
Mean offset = -1.1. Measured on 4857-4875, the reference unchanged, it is -0.9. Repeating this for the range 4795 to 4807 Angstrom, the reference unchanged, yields -2.2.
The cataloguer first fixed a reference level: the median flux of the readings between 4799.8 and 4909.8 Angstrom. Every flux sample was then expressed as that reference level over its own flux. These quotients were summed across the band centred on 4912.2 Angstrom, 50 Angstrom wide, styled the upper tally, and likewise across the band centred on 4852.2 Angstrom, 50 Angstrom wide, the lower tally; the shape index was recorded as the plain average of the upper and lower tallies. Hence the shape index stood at 20.0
